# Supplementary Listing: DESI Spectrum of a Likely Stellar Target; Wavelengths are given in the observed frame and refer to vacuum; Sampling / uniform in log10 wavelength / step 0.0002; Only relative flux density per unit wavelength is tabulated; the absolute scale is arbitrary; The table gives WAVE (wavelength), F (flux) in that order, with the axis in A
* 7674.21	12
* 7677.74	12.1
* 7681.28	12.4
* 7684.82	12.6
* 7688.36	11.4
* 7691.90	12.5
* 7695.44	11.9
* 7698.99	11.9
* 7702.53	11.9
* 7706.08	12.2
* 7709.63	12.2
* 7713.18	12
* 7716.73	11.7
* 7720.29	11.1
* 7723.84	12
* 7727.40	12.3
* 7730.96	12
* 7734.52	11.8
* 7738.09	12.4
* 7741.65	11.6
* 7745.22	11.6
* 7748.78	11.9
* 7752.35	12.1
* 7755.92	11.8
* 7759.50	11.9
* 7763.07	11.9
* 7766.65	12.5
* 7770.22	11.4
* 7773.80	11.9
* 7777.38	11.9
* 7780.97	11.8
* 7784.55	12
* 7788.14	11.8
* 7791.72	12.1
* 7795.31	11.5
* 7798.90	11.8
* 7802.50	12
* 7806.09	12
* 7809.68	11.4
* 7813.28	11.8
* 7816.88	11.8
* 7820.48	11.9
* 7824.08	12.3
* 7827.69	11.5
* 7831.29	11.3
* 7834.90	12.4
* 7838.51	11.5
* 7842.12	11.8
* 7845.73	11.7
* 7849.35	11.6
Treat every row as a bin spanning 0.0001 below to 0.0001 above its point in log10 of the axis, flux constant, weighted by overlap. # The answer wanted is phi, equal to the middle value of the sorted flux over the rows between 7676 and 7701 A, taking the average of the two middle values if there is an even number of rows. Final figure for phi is 12.1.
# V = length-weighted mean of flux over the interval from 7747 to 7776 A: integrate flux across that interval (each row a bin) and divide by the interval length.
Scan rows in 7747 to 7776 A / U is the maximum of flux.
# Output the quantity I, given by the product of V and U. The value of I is 149.1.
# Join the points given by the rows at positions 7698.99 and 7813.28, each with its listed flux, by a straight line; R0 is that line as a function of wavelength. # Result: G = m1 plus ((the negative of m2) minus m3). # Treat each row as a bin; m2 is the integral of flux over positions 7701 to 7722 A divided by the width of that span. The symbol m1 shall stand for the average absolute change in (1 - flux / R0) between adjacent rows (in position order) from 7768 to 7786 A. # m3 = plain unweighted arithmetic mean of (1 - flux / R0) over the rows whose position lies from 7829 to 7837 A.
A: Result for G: -11.83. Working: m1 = 0.017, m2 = 11.85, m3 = -0.0057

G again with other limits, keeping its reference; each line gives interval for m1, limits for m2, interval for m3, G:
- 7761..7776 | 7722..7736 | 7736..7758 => -11.96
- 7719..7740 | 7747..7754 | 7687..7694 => -11.96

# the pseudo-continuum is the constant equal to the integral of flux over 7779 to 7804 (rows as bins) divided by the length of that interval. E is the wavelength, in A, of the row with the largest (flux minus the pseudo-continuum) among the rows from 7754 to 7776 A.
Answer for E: 7766.65 A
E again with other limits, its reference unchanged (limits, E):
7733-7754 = 7738.09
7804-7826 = 7824.08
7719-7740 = 7738.09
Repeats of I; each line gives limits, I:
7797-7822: 141.7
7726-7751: 148.1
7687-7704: 149.2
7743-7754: 143.5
